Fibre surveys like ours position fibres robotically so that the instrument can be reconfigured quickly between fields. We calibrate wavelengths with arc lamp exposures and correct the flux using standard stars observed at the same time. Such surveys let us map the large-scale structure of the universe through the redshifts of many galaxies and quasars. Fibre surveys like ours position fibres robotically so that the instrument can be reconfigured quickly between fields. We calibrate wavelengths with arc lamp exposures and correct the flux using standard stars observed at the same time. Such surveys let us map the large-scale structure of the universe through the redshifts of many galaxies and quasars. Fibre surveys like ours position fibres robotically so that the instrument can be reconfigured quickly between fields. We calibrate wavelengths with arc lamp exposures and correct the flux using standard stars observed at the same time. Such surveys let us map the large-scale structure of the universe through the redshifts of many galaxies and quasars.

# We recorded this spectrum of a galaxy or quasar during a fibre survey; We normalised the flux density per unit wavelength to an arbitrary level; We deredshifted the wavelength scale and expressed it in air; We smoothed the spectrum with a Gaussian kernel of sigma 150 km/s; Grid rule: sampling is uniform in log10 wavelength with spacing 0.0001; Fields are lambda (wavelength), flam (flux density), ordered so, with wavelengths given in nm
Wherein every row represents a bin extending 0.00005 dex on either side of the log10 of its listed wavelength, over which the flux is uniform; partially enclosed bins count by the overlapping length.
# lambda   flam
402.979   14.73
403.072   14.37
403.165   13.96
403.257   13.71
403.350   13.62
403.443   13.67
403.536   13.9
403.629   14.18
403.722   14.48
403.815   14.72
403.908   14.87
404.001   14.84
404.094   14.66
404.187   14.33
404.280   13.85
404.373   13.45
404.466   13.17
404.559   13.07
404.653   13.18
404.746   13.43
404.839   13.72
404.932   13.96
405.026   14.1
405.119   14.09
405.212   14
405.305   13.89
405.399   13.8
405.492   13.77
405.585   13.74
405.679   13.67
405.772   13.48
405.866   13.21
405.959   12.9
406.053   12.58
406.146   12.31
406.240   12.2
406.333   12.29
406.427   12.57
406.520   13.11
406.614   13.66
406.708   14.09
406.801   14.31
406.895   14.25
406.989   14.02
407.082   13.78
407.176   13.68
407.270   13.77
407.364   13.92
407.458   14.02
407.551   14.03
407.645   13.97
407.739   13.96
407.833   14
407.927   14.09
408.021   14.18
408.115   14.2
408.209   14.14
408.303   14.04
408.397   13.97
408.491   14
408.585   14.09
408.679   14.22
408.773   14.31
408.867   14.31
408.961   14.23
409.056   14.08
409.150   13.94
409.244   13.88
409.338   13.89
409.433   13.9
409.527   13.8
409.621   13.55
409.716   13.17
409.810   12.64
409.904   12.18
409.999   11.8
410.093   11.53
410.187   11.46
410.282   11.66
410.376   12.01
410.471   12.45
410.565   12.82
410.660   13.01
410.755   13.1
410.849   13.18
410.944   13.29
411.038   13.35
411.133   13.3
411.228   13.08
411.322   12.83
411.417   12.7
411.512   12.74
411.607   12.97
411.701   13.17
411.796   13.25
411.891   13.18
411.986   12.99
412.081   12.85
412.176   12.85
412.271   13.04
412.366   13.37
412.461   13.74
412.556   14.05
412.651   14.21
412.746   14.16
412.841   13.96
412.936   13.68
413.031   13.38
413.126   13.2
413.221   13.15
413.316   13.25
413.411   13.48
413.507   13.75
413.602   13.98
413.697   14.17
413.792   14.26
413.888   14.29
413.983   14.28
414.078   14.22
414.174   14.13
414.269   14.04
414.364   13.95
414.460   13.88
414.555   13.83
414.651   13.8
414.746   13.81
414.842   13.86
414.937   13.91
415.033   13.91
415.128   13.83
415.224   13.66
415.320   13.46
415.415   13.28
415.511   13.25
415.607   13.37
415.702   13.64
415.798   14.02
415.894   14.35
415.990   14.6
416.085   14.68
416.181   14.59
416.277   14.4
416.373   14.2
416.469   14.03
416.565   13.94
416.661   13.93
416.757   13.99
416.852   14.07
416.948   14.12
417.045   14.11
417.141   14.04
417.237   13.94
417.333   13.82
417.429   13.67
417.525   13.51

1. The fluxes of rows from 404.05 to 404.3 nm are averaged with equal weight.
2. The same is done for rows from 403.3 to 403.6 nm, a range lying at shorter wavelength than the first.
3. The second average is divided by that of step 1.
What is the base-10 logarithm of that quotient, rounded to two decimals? -0.02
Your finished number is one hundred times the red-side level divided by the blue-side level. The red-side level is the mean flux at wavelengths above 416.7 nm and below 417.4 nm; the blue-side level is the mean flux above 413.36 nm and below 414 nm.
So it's 100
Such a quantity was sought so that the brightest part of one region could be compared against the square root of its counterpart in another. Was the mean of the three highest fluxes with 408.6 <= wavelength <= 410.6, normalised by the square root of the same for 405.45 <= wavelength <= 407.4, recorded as 3.79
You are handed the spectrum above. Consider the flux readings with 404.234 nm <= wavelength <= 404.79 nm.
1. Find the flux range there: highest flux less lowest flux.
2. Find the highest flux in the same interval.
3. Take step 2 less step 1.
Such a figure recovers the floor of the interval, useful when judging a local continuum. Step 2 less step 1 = 13.1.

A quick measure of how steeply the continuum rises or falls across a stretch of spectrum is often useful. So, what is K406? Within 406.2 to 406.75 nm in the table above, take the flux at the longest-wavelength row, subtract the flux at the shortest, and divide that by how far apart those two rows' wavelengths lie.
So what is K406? 4.0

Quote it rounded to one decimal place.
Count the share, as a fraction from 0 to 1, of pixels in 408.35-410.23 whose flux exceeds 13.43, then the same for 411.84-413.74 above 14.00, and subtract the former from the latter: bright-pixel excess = -0.5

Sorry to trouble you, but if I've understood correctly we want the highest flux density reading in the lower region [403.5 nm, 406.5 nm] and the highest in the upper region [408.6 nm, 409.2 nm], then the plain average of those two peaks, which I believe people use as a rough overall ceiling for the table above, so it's 14.6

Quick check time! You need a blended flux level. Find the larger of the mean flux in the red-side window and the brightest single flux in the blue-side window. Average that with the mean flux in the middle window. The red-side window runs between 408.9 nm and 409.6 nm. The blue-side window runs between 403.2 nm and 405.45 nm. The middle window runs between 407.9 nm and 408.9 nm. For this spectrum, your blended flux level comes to 14.5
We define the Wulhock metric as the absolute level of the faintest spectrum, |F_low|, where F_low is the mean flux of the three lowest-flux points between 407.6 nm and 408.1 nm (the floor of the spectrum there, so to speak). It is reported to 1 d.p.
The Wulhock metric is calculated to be 14.0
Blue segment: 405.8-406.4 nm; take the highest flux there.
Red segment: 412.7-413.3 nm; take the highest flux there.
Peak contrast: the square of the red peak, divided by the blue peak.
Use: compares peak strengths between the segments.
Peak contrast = 15.2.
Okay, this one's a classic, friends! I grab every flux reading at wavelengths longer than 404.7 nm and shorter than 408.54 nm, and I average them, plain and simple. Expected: 13.7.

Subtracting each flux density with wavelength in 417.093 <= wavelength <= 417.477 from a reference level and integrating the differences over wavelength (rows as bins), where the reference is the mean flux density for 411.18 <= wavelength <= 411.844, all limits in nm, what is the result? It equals -0.35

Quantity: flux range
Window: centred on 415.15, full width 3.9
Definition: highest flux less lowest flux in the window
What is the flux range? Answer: 1.5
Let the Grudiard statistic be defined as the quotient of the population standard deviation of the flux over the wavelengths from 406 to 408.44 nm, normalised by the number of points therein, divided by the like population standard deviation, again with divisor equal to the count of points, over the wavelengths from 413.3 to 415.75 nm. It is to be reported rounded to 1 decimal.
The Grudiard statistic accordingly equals 2.1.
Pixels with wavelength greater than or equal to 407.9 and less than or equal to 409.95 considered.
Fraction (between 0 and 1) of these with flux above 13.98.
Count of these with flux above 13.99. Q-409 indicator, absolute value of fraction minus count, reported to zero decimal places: 11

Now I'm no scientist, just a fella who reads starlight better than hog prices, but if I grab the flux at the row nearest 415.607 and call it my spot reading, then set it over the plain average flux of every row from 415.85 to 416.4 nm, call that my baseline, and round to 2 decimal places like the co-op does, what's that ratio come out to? 0.92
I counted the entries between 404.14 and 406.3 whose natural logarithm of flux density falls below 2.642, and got 20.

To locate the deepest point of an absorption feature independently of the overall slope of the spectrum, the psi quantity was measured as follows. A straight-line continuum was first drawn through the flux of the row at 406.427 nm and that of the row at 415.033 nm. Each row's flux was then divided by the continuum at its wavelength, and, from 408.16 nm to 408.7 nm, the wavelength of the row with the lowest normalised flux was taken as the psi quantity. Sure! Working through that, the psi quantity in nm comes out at 408.397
